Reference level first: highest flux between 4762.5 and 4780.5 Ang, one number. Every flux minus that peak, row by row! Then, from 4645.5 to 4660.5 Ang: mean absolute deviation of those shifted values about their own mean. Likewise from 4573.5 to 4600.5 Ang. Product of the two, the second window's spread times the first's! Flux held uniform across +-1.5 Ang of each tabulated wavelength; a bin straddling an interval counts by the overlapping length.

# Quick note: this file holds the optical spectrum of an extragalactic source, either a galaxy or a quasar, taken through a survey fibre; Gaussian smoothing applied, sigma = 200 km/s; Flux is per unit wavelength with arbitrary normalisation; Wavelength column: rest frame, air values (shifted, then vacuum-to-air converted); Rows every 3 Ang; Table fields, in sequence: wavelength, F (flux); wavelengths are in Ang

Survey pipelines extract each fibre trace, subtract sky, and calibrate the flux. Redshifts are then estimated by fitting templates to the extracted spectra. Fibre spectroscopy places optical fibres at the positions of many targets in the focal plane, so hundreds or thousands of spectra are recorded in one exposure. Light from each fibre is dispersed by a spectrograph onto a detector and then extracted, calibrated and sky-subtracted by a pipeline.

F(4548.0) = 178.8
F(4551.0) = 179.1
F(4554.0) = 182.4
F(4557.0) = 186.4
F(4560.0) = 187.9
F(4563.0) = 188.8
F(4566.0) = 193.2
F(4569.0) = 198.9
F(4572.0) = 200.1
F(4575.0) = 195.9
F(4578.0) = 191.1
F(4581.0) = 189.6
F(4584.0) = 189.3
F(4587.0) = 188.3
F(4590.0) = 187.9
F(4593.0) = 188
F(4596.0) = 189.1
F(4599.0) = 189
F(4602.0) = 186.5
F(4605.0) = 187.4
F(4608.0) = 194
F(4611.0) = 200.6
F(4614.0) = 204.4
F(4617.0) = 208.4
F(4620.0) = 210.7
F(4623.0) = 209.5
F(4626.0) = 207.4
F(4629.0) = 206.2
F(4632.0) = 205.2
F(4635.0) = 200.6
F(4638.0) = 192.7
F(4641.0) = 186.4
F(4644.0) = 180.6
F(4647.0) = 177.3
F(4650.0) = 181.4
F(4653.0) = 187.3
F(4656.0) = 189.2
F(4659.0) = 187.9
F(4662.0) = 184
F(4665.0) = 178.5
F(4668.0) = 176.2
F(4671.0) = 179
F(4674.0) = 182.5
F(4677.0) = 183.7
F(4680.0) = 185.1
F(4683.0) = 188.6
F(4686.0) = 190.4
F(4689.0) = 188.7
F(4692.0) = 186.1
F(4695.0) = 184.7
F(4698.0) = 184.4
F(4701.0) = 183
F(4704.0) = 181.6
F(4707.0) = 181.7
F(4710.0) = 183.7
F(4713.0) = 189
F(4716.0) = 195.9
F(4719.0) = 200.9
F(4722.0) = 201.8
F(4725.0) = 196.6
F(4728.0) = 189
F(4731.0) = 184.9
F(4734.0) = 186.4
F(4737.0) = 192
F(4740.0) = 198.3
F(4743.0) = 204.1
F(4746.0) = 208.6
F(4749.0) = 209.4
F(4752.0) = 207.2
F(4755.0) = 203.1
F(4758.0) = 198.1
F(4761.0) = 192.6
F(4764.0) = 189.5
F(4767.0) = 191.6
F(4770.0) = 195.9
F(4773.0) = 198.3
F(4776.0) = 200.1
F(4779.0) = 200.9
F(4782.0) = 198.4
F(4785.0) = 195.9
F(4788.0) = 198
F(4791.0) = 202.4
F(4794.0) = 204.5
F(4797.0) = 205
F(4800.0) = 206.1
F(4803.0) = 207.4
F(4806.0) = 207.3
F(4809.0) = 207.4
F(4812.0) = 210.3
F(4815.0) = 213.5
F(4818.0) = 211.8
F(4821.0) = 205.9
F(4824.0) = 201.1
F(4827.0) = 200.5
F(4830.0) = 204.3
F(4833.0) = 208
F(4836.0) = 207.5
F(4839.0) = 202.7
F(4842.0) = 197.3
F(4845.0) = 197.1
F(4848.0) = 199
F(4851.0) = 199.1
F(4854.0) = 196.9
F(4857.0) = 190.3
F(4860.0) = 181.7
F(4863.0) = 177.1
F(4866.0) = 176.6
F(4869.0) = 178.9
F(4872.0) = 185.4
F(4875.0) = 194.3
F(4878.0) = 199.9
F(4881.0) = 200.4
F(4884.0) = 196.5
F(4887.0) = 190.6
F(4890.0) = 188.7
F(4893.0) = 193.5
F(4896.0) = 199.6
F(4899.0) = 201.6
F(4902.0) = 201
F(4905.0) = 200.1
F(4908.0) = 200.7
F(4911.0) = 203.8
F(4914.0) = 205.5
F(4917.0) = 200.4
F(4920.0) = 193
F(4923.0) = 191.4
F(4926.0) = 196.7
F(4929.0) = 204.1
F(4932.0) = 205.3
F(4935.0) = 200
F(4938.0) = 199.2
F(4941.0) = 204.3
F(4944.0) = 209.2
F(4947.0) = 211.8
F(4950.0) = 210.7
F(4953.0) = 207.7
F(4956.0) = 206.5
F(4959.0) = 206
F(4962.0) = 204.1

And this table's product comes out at 6.9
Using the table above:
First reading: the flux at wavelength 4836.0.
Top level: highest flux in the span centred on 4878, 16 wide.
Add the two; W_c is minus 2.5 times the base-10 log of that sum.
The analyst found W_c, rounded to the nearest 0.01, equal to -6.53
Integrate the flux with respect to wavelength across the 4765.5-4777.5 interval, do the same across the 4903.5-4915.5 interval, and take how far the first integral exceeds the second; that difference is -73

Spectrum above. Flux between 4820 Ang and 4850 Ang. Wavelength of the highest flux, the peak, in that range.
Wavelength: 4833.0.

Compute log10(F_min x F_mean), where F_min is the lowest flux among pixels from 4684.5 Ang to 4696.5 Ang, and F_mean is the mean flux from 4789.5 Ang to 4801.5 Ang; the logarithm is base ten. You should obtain 4.577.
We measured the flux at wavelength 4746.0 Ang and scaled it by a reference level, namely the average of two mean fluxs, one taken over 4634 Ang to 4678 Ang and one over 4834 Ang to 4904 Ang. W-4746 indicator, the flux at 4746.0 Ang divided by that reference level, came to 1.10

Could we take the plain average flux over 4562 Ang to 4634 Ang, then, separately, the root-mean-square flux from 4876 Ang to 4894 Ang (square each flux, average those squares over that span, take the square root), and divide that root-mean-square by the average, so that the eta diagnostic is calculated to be 0.99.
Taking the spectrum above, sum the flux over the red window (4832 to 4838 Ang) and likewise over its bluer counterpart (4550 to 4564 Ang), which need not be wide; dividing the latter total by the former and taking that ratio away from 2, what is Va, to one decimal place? -0.2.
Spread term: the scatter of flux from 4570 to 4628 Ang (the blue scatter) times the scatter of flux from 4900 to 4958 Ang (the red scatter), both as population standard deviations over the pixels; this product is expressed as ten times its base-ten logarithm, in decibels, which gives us 16.5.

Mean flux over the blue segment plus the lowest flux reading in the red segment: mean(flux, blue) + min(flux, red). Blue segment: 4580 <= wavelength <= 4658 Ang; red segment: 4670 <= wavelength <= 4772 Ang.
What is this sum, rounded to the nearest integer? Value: 373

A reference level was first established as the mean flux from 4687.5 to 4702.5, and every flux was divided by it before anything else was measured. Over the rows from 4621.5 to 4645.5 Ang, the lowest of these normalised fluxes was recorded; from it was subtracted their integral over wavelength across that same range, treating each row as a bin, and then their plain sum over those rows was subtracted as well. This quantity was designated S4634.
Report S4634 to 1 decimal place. -33.3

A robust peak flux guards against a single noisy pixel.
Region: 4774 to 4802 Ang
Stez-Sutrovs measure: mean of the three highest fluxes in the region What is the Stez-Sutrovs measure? 205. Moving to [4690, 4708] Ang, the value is 185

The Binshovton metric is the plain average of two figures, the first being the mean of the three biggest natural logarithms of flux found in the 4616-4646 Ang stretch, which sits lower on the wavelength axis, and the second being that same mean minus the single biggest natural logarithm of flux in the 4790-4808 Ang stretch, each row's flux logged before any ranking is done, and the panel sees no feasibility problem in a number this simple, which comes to 2.68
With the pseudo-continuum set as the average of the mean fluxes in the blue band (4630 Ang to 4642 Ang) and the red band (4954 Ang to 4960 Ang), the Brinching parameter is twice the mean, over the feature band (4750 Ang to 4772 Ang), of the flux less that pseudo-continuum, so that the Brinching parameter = -9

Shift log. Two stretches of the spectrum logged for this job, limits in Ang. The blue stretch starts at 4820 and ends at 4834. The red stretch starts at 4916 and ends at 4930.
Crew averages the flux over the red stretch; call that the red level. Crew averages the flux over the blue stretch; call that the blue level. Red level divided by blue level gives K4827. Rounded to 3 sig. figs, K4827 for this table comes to 0.966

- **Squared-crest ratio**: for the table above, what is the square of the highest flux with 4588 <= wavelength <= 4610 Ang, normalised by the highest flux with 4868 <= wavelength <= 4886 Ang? 188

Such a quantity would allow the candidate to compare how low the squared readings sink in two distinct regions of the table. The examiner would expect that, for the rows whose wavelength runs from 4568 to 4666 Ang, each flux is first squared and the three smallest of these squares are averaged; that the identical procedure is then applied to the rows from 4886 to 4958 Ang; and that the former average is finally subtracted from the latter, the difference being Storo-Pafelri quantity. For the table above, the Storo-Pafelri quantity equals 4219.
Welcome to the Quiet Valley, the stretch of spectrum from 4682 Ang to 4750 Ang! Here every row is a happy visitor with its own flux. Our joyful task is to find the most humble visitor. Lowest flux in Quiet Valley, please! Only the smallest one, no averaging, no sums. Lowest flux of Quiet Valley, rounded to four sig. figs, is 181.6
